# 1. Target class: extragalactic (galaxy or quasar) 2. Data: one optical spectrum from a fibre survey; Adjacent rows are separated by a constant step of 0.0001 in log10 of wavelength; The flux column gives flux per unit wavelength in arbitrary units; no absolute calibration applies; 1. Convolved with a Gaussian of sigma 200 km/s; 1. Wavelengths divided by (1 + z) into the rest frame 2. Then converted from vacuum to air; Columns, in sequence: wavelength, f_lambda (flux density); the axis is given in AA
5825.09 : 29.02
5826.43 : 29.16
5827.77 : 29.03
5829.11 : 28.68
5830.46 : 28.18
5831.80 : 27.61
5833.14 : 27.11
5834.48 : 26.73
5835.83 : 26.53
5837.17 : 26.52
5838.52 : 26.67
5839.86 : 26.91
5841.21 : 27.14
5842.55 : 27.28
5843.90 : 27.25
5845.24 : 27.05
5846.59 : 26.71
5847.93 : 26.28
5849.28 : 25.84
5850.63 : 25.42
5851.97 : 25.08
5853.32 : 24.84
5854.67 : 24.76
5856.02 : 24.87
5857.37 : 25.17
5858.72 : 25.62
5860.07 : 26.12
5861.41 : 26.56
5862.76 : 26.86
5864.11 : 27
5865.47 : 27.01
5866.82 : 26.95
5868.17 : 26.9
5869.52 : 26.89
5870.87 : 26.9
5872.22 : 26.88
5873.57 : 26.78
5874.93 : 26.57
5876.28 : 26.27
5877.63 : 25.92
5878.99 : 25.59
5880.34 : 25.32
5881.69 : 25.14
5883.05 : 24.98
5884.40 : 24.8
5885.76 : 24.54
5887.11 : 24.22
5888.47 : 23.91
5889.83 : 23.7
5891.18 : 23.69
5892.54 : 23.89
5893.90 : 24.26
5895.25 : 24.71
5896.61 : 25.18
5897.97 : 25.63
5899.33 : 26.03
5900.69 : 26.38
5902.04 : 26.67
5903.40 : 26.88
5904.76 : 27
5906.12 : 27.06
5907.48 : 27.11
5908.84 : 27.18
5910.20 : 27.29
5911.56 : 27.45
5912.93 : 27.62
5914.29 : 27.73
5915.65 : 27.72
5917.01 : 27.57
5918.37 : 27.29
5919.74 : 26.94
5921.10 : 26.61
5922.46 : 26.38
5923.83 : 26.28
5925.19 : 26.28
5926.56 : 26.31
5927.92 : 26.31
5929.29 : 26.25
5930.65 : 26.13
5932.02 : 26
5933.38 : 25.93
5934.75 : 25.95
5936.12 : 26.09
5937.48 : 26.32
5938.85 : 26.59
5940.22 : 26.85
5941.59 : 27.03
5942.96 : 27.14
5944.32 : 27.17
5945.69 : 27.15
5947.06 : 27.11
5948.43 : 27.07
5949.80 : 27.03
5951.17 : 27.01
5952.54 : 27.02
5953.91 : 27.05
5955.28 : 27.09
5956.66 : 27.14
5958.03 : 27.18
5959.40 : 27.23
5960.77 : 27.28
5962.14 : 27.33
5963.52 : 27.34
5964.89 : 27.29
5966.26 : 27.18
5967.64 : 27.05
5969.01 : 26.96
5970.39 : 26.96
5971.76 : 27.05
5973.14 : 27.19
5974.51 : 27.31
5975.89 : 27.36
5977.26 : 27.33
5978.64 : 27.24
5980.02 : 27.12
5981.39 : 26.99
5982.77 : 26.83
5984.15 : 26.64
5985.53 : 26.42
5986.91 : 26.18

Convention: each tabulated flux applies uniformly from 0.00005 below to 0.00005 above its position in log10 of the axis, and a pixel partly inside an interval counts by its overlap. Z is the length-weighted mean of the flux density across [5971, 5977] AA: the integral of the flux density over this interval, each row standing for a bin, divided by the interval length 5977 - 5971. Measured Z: 27.3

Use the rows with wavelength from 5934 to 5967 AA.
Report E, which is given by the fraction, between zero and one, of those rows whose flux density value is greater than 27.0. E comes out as 0.8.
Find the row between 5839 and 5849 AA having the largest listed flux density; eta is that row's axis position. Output 5842.55 AA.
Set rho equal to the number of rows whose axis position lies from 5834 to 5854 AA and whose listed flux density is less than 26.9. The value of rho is 10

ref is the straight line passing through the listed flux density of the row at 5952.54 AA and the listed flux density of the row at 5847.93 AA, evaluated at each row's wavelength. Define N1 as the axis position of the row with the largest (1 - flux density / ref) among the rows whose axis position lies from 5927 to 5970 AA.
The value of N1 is 5933.38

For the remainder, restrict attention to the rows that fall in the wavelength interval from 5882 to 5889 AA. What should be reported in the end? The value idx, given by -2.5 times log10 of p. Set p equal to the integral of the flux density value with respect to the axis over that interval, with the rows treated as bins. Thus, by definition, -5.59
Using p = 172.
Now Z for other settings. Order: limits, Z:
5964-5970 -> 27.1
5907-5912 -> 27.3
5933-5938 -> 26.1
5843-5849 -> 26.8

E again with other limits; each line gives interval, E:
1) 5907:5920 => 0.9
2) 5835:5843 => 0.3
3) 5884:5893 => 0.0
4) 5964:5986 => 0.6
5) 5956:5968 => 1.0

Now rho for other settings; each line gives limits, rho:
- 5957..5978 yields 0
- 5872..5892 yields 15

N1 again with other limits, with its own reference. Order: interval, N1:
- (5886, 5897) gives 5891.18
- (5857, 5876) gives 5857.37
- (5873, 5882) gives 5881.69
